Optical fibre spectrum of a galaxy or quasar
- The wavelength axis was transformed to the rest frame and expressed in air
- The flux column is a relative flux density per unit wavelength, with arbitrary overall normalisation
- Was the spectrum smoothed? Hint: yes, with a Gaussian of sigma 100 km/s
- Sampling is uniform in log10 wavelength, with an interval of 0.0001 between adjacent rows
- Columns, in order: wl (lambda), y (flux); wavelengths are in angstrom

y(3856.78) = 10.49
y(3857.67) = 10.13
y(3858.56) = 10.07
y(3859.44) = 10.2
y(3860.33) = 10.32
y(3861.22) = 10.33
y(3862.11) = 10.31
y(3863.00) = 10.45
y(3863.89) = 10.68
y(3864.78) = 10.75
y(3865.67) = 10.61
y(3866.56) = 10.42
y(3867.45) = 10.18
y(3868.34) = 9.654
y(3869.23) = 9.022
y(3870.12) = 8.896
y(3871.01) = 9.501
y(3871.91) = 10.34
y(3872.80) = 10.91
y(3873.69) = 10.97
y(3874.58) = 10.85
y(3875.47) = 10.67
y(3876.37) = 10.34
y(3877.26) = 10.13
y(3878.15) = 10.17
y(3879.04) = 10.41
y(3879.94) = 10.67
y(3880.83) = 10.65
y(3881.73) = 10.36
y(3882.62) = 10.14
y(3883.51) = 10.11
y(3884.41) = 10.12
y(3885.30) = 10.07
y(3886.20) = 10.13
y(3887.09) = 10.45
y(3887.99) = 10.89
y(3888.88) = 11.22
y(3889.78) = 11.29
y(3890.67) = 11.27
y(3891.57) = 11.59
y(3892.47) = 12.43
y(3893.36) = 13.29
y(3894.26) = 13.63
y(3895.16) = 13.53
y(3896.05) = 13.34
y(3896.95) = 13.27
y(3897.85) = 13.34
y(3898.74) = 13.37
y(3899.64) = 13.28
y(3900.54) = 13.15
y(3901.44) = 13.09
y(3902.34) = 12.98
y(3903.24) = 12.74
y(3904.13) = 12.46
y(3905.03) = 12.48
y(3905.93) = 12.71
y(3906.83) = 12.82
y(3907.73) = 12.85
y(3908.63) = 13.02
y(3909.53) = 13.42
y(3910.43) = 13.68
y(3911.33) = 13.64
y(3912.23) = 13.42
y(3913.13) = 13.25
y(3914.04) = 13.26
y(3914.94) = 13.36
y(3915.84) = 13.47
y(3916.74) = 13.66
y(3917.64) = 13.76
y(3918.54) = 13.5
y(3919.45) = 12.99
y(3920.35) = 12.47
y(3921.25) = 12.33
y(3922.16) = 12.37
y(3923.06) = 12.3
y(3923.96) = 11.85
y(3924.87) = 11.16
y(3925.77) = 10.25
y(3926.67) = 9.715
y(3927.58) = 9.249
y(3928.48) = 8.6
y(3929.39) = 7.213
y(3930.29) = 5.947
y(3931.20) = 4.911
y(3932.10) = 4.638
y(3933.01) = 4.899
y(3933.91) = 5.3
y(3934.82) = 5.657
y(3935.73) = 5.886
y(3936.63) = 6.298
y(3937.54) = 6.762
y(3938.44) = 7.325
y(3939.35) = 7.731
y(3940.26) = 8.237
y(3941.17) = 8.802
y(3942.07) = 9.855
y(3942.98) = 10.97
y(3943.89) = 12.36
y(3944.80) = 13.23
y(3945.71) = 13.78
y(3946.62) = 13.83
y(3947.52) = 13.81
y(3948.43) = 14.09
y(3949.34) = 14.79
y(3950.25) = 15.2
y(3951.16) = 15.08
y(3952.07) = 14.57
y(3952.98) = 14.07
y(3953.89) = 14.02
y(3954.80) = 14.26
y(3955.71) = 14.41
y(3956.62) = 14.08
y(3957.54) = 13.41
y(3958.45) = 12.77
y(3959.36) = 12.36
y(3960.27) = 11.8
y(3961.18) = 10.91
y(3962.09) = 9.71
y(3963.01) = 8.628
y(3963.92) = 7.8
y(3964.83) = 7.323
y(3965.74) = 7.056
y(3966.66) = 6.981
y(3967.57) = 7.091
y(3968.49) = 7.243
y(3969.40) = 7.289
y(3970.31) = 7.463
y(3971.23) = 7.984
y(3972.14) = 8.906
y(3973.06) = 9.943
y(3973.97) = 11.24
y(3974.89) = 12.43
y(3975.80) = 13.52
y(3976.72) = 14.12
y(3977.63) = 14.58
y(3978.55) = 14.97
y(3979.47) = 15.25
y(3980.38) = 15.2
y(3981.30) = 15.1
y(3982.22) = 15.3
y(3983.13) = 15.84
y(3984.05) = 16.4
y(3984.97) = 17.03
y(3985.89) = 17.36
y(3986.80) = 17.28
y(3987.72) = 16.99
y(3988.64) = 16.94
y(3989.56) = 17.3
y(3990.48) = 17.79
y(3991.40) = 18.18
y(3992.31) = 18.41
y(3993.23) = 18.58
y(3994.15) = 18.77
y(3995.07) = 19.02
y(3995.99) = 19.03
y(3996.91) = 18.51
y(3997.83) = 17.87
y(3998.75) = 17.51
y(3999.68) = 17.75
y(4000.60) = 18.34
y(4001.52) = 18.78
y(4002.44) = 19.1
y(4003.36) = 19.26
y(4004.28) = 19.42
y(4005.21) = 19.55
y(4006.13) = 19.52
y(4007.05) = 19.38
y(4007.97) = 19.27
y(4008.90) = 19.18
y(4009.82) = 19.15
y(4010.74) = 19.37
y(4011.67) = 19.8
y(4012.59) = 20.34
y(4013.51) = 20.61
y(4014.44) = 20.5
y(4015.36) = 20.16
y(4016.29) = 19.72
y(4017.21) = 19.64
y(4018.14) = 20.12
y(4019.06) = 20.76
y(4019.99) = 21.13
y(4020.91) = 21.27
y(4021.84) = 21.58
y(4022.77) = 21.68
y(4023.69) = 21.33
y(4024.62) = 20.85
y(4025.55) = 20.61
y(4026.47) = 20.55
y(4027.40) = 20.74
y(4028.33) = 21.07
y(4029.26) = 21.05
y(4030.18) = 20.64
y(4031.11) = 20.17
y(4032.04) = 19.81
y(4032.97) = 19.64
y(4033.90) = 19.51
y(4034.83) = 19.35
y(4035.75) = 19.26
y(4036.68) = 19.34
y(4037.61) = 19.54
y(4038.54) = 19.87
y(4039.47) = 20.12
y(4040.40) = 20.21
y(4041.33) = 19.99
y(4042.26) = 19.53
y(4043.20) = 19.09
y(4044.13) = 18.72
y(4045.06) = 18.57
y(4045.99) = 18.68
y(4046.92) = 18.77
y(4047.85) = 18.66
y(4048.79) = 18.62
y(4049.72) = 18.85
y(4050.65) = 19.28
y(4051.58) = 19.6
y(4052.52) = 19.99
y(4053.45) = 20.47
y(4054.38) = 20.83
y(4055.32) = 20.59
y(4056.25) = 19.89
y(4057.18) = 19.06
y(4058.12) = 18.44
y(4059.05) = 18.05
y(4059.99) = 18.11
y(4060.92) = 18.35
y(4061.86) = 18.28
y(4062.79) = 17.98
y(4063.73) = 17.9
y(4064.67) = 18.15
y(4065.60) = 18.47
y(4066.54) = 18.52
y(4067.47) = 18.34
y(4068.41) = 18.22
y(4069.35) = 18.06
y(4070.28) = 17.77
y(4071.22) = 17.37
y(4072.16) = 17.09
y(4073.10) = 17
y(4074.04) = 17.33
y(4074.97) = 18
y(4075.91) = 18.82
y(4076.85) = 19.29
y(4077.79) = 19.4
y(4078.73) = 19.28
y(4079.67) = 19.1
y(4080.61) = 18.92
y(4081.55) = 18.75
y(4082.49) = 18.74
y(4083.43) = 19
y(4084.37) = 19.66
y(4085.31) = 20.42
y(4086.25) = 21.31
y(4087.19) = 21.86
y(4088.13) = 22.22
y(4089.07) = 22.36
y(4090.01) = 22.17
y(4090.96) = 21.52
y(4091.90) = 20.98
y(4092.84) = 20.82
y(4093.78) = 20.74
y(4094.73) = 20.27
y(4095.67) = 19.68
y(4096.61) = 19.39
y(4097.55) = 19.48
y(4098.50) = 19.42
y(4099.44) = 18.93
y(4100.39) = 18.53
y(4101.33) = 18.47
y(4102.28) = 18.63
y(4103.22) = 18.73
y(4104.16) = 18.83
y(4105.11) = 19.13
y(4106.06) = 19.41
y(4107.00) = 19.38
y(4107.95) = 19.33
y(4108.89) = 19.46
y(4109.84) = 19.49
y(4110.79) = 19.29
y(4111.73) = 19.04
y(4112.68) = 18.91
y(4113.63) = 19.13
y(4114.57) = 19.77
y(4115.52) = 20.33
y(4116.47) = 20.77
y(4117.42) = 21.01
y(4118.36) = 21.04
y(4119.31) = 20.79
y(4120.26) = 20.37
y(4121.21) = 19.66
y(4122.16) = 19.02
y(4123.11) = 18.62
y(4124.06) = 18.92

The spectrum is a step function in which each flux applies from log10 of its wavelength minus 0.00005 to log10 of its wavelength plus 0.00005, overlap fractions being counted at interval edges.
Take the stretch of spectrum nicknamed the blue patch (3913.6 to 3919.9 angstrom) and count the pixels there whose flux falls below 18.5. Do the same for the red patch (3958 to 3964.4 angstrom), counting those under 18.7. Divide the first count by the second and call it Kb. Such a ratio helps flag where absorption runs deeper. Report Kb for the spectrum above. 1.00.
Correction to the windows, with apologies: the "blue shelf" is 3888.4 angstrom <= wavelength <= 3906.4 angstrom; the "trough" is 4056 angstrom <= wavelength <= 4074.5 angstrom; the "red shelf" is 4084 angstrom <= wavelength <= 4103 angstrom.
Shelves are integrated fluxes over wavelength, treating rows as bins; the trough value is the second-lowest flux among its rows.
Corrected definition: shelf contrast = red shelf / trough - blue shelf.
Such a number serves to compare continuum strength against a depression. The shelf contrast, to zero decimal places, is -206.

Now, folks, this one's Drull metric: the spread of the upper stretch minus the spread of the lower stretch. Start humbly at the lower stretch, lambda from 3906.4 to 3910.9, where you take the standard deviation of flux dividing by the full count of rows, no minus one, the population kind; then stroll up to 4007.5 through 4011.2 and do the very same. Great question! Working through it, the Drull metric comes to -0.25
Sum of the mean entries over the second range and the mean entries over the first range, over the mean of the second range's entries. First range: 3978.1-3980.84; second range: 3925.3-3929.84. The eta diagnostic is 2.7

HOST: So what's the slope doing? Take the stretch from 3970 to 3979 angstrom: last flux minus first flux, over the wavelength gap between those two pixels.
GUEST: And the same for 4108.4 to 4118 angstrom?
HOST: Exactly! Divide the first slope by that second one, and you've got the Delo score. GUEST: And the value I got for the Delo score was 5.0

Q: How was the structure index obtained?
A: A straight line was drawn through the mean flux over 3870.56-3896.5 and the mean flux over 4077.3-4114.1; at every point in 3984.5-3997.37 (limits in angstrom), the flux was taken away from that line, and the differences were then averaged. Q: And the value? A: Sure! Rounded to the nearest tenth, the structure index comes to -2.5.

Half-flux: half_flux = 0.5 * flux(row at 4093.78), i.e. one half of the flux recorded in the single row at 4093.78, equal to 10.4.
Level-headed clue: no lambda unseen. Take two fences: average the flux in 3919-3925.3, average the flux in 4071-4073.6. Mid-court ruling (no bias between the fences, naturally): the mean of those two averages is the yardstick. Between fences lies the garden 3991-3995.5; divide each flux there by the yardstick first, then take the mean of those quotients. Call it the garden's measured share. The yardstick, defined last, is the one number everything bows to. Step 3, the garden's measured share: 1.3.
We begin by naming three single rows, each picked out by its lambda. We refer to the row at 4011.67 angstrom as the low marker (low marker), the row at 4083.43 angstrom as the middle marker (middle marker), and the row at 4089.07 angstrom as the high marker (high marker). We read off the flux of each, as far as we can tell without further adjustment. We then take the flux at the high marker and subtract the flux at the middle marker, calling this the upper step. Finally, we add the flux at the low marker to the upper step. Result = 23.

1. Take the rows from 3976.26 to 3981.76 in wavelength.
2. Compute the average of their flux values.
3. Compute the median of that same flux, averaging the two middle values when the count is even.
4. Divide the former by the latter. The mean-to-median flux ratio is 0.989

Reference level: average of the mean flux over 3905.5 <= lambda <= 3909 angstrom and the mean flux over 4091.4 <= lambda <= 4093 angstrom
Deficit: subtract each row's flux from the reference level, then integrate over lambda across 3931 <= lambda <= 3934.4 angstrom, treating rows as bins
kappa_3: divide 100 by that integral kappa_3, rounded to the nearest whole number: 2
